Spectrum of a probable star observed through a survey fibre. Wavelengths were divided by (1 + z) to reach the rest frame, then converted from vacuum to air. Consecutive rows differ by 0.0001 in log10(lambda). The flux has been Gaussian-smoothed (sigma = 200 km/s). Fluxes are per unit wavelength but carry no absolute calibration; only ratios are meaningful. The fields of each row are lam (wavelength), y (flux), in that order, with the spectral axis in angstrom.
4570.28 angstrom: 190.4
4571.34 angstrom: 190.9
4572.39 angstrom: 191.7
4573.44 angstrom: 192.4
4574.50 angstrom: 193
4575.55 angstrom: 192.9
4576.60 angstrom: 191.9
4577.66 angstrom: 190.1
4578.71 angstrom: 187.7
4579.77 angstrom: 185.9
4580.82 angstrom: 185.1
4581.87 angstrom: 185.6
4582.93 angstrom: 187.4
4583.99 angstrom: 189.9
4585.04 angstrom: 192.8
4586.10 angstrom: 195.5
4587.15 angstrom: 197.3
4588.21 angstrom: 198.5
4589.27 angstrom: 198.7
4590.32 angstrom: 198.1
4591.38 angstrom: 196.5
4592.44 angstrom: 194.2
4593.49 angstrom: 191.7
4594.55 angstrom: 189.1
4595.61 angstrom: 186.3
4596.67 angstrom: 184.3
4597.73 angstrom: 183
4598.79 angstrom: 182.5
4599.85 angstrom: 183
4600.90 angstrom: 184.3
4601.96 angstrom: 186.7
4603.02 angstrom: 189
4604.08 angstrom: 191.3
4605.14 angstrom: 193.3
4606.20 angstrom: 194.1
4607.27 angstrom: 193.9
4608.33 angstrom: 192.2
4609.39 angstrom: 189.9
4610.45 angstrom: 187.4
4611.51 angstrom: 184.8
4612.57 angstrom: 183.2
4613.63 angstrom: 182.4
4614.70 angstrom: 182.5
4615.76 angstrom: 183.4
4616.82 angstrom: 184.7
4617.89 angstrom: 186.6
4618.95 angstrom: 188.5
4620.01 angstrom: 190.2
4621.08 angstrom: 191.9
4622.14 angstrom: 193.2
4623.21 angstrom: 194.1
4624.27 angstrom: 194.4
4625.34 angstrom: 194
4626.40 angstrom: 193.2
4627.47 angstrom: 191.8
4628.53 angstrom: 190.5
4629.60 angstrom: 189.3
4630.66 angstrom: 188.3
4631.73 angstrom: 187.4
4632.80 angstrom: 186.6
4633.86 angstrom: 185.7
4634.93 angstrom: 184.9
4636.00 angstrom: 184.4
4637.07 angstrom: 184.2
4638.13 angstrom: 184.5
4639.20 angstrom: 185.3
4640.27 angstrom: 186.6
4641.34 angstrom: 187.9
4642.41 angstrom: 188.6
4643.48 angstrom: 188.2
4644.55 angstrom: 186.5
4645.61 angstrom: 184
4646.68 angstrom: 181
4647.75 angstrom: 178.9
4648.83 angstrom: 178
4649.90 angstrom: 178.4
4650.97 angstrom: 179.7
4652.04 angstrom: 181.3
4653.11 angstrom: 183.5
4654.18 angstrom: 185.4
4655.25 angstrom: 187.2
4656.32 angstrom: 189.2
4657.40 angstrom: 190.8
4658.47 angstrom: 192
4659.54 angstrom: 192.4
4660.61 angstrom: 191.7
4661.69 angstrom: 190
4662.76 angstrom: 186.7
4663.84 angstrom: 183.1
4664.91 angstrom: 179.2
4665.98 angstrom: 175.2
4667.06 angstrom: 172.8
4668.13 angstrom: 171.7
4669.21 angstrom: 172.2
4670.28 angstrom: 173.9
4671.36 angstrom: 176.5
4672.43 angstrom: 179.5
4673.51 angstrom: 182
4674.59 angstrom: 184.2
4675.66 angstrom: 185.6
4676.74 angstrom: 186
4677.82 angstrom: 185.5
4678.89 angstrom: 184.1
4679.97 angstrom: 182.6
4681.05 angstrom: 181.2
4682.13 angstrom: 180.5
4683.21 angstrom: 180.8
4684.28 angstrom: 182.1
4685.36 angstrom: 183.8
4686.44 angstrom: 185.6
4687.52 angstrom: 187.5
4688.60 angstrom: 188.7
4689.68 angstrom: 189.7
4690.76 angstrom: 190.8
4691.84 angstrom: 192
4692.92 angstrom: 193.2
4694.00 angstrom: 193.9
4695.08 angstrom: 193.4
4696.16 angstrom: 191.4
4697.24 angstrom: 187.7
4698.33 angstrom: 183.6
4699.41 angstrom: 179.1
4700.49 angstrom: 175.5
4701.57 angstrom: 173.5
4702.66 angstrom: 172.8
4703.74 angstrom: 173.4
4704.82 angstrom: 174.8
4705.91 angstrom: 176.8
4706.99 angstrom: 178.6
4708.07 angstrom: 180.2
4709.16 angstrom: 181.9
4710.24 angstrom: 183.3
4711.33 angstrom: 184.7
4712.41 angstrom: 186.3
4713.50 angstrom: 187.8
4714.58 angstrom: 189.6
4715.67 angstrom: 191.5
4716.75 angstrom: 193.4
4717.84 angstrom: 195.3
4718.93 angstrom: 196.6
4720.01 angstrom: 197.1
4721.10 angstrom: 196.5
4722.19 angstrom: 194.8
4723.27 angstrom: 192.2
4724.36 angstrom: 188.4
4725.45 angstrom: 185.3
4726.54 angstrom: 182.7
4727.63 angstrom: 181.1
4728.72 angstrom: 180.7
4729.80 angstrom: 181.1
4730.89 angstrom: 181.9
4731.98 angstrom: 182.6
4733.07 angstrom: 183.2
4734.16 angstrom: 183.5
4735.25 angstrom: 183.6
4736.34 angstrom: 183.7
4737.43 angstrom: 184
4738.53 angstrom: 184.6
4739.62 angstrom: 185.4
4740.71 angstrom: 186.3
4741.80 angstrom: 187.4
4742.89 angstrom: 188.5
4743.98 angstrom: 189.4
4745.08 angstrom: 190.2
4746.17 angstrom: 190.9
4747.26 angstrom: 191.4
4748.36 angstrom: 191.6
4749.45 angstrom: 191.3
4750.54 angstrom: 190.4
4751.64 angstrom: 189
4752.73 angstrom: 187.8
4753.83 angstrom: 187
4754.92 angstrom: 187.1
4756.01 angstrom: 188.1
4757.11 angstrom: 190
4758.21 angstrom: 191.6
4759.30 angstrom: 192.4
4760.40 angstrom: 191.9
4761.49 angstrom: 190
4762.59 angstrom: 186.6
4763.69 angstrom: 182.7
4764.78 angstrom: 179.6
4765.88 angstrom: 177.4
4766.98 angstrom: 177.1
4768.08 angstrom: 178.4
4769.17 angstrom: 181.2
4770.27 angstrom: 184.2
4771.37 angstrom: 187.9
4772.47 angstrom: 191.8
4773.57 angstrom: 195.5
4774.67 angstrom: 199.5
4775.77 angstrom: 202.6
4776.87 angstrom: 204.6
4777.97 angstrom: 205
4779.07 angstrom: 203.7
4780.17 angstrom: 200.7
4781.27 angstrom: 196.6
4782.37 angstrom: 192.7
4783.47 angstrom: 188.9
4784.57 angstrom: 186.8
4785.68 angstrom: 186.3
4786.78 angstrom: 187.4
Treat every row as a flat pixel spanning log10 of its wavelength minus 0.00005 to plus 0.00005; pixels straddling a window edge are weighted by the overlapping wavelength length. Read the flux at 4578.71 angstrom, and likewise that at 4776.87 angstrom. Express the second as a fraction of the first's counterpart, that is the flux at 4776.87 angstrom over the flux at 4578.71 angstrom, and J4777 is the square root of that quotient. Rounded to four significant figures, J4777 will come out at 1.044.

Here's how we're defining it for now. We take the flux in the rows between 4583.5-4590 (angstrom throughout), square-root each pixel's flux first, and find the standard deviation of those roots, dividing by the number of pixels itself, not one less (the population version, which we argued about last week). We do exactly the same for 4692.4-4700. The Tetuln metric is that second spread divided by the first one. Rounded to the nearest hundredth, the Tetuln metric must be 1.69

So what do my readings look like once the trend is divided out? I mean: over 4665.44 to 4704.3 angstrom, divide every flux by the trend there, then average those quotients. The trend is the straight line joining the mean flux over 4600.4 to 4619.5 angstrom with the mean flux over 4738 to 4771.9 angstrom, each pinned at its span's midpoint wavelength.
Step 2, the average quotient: 0.97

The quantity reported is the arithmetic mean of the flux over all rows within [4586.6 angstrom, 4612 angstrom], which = 190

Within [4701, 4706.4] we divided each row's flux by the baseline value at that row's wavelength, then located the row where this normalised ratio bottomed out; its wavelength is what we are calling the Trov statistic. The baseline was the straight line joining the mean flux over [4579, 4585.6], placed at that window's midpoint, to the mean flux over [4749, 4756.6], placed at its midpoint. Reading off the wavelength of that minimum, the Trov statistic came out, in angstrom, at 4702.66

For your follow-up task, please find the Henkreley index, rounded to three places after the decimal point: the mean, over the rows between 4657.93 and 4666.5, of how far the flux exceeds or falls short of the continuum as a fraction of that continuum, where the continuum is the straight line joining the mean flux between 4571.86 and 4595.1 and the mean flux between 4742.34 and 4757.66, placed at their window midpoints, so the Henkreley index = -0.024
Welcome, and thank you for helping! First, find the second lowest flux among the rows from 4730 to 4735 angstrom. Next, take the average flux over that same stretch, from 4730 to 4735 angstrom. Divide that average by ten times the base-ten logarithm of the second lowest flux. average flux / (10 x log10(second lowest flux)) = 8.08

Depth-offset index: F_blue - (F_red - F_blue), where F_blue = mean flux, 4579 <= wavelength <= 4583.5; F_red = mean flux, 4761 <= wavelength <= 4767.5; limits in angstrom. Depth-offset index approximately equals 190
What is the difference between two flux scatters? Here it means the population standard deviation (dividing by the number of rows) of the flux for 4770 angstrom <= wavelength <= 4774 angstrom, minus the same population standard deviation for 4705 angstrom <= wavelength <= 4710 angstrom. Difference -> 2.3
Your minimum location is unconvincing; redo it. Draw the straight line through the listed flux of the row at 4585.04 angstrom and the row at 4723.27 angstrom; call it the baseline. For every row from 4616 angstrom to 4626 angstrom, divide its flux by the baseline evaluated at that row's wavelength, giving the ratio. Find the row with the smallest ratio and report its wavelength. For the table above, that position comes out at 4616.82 angstrom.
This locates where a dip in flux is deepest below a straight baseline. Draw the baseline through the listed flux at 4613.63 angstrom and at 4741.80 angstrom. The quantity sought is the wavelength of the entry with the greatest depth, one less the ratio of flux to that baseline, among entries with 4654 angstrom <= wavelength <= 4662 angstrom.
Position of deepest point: 4654.18 angstrom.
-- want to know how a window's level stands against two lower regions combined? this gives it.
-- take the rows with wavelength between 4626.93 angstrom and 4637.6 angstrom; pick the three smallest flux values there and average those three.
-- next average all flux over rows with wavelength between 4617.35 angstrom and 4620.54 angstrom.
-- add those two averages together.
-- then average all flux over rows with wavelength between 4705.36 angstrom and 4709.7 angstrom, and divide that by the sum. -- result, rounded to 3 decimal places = 0.481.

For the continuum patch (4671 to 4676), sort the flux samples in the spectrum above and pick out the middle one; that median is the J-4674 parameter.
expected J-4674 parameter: 182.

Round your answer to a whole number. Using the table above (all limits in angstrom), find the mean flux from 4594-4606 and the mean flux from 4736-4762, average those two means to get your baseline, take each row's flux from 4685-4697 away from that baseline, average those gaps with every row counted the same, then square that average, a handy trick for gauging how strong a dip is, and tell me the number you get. 5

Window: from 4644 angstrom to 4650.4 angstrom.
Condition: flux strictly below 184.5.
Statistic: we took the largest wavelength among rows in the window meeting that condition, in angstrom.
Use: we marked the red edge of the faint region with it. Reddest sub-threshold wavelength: 4649.90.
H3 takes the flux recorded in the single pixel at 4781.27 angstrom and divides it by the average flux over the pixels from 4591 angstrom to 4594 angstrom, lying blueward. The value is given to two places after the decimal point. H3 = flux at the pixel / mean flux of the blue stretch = 1.01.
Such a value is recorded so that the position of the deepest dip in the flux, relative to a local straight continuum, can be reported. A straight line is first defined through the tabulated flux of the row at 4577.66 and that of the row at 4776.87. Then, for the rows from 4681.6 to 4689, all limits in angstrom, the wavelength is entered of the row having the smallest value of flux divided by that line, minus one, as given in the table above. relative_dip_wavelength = 4682.13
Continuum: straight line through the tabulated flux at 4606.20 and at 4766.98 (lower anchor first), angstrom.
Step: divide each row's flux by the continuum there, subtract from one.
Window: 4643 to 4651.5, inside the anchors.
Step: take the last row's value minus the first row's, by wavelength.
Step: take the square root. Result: 0.20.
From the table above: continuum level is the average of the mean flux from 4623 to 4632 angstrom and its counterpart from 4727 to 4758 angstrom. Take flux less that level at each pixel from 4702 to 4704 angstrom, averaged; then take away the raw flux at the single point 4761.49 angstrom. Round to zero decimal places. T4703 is -206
